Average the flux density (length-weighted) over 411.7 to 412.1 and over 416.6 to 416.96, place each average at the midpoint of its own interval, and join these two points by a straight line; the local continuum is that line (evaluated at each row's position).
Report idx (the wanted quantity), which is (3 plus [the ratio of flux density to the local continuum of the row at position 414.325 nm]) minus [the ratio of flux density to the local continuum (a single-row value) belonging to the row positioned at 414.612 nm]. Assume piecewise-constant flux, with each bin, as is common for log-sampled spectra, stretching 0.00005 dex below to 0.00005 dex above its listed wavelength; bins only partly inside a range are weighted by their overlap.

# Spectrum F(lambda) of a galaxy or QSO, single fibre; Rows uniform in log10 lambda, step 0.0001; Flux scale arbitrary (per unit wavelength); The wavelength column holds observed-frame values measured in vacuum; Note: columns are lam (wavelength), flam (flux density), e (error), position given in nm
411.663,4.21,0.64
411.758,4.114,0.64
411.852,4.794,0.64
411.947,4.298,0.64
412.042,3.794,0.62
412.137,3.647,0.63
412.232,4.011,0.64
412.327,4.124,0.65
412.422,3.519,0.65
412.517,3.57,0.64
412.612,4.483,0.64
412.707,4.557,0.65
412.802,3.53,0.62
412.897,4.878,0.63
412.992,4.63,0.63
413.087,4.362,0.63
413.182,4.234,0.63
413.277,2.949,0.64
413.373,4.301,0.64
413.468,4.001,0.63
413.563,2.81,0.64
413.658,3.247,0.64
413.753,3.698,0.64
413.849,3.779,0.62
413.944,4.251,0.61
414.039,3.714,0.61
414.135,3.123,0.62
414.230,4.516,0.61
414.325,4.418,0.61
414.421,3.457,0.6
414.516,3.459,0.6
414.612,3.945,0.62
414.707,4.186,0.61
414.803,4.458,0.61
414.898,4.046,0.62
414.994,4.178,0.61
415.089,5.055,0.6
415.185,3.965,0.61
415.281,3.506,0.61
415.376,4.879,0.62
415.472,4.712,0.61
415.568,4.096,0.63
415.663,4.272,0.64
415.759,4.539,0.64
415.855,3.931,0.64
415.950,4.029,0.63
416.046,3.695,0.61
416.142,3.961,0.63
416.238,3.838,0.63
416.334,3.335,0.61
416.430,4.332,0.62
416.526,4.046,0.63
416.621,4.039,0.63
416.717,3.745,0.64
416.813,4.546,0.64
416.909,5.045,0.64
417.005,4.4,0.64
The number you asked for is 3.11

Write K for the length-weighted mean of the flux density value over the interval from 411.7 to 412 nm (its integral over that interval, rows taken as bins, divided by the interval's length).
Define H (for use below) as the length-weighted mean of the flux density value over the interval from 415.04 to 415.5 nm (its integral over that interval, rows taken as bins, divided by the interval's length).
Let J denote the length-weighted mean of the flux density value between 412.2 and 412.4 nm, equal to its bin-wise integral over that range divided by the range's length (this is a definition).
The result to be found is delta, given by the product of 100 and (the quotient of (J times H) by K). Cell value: 402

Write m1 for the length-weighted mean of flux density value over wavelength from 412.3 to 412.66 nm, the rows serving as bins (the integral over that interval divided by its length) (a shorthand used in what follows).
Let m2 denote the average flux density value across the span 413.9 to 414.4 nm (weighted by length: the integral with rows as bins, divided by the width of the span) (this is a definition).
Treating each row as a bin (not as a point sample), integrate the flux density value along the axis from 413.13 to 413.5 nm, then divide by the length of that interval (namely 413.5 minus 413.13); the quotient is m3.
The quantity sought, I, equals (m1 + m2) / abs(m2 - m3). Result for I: 76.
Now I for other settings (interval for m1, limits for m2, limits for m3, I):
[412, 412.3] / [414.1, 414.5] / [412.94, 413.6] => 163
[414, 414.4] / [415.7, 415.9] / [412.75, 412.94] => 259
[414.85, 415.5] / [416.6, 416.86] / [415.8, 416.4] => 29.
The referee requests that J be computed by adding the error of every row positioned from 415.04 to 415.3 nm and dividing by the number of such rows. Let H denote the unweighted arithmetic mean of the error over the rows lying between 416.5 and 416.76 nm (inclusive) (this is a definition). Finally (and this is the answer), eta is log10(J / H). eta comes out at -0.019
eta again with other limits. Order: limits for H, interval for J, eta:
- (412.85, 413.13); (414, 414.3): -0.012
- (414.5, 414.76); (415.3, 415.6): 0.007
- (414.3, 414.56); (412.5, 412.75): 0.028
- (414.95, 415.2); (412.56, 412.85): 0.021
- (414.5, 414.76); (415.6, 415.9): 0.021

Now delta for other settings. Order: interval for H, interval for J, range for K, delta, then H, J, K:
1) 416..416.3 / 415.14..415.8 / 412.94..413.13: 361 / 3.8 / 4.28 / 4.51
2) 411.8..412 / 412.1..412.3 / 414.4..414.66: 480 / 4.5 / 3.87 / 3.64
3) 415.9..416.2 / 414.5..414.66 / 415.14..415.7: 345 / 3.9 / 3.75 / 4.24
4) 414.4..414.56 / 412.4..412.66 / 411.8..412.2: 327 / 3.5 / 3.89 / 4.13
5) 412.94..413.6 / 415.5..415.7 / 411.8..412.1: 389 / 3.9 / 4.24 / 4.28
